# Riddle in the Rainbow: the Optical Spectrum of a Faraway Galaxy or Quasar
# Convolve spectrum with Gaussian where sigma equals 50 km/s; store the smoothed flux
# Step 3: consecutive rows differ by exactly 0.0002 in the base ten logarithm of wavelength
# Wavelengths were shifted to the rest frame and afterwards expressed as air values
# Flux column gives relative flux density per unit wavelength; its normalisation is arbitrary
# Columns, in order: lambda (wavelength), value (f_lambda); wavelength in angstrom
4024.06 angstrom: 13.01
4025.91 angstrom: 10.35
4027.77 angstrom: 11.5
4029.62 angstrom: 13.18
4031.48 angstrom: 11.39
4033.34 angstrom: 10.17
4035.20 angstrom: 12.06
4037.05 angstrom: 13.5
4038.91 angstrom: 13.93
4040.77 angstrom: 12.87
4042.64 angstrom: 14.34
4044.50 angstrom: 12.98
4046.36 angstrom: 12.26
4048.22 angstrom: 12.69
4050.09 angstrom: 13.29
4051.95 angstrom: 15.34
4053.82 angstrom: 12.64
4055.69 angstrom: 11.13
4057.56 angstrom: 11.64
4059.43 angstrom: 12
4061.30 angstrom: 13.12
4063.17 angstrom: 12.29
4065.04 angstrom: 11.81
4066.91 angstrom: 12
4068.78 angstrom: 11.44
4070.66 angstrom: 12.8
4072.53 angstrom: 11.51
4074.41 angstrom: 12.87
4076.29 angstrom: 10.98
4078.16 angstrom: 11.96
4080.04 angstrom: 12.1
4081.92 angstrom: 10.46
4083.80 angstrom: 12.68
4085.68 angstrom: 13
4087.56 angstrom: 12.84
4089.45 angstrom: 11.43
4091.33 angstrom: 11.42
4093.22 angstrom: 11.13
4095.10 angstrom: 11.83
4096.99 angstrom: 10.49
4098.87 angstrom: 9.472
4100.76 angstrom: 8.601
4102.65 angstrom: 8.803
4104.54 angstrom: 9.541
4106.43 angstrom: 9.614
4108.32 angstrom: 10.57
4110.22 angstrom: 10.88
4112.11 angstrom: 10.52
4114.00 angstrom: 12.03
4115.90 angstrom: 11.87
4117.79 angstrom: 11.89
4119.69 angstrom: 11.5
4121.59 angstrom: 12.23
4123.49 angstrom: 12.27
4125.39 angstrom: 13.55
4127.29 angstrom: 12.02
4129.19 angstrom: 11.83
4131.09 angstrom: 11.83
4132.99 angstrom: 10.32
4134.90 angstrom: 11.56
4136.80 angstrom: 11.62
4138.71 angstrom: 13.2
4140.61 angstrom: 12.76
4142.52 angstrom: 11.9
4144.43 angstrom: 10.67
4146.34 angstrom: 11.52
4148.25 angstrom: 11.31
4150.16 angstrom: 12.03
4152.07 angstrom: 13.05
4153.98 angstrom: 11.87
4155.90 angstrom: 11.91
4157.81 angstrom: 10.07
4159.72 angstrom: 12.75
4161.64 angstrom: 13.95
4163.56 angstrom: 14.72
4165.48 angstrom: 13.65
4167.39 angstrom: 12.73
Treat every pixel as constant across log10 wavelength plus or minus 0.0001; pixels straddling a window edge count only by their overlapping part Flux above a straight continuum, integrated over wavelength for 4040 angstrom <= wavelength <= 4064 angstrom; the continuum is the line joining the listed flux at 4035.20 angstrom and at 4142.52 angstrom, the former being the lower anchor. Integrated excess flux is 19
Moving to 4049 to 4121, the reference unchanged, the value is -30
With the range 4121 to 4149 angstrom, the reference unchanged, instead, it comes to 0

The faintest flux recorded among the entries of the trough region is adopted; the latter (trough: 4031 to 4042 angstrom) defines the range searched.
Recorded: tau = 10.17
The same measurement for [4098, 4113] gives 8.601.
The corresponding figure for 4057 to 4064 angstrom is 11.64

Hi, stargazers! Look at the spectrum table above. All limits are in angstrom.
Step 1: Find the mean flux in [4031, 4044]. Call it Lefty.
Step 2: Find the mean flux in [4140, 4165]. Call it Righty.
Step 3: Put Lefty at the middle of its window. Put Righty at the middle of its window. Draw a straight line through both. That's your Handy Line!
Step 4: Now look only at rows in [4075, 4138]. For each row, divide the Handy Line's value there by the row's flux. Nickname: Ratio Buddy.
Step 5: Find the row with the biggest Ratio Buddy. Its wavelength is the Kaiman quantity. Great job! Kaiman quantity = 4100.76 angstrom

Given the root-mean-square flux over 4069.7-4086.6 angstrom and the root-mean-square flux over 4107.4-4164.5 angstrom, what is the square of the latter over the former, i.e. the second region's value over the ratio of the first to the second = 11.9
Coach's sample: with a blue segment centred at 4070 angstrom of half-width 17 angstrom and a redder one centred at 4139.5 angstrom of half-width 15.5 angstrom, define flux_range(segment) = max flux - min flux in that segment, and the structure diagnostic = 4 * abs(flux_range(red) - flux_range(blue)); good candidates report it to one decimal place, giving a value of 2.3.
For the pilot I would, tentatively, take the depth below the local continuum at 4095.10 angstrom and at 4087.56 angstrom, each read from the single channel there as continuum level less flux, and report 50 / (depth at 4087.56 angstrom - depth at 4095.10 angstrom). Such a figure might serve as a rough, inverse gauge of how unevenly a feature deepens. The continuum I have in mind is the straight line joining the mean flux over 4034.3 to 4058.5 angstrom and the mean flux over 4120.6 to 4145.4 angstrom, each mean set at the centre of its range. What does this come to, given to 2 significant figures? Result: -54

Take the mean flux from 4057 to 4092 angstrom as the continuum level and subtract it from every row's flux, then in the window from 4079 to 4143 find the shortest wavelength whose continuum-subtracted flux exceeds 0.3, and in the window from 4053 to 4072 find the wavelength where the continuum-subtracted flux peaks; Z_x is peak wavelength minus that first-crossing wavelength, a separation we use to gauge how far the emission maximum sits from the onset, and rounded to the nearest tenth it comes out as -22.5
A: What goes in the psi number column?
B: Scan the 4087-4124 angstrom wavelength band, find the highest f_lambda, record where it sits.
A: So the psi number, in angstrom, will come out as 4087.56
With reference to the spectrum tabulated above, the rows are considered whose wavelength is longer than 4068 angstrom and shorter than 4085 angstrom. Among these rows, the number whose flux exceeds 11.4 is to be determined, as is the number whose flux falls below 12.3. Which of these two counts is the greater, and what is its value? 7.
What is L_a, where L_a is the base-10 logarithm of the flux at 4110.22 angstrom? 1.04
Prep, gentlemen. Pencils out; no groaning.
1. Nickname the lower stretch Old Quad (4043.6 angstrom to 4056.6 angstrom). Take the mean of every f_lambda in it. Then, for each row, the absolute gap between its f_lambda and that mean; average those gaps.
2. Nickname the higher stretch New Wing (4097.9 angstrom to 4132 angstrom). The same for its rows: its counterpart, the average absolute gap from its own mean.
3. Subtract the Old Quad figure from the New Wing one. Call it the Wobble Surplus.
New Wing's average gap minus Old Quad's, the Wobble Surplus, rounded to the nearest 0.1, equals 0.3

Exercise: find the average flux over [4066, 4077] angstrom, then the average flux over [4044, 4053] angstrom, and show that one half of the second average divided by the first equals 0.56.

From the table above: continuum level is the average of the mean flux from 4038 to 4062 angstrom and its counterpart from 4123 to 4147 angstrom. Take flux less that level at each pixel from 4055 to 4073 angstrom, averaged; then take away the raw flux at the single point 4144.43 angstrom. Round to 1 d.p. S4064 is -11.1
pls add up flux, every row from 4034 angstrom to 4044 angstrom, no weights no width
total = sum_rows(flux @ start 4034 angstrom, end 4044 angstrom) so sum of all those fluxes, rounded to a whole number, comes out 67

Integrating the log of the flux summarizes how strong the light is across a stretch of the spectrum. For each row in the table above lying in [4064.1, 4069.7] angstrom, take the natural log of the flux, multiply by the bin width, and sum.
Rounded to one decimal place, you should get 13.8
